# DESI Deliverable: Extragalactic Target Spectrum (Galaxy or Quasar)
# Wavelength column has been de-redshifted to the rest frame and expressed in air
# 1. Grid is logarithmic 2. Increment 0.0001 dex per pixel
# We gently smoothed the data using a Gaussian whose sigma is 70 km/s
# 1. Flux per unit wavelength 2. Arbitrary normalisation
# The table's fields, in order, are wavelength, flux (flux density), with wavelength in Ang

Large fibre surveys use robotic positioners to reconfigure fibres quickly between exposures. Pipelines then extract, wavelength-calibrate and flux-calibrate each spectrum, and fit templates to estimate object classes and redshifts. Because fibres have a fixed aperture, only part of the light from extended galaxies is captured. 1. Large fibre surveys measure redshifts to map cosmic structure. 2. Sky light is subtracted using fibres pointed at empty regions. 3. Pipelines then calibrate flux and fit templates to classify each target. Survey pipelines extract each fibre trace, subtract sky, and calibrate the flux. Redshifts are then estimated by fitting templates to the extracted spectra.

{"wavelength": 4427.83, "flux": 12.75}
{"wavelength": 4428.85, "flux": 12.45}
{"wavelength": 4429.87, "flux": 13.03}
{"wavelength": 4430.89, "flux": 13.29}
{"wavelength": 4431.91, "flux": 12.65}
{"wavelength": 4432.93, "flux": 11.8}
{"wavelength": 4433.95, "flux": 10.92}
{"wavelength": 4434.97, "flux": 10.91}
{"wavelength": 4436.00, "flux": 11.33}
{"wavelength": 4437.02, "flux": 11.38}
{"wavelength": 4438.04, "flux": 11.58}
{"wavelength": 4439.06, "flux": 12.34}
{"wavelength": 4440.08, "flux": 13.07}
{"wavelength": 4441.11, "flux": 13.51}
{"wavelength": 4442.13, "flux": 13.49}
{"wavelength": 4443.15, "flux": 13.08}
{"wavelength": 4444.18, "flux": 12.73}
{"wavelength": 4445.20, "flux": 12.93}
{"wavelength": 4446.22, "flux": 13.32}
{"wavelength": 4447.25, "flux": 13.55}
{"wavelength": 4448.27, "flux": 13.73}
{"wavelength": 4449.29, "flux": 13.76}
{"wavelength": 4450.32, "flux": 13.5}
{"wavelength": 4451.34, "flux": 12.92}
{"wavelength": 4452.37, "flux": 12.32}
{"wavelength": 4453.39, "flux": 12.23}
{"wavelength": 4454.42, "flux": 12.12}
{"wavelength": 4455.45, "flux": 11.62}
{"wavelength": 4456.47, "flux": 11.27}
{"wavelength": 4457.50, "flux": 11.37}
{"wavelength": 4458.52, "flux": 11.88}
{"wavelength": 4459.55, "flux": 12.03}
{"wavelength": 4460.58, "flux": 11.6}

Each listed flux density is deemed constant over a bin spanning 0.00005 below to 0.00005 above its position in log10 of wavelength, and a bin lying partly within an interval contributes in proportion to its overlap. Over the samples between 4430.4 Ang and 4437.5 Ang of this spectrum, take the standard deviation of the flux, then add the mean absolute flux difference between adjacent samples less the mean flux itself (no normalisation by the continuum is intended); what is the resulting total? -10.4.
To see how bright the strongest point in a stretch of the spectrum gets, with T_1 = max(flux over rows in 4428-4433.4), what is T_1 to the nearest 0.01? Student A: 13.29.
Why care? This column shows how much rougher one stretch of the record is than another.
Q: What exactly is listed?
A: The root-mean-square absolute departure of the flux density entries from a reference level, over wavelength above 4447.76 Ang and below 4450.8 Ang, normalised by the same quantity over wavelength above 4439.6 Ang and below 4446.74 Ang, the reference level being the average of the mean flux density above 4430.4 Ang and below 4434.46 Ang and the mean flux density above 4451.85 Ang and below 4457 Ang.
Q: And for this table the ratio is 1.41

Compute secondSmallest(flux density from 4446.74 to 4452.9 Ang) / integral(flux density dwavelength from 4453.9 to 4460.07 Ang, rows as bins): 0.179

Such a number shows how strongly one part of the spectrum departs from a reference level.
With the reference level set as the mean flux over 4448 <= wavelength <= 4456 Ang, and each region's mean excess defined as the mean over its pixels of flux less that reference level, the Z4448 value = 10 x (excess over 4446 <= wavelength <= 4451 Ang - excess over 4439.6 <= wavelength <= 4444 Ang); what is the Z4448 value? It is 3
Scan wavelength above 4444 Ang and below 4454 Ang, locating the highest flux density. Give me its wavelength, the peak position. 4449.29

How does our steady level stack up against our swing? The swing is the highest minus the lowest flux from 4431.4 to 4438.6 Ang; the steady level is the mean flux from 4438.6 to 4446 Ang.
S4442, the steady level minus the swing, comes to 11.3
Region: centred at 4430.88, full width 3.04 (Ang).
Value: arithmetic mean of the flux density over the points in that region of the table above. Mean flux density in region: 13.0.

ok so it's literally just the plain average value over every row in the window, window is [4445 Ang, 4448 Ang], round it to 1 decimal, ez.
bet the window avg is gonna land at 13.3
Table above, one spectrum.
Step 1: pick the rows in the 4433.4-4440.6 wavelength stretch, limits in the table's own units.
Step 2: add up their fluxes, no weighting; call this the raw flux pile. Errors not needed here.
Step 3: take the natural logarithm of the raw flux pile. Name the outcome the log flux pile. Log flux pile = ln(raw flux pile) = 4.40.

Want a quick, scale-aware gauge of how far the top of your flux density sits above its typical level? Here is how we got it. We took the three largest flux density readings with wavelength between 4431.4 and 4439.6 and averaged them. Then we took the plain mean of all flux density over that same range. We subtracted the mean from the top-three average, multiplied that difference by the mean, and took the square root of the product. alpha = 2.7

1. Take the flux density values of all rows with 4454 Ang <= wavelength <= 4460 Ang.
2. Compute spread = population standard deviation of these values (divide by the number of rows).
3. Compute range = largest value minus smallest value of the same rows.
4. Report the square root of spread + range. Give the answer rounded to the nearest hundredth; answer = 1.08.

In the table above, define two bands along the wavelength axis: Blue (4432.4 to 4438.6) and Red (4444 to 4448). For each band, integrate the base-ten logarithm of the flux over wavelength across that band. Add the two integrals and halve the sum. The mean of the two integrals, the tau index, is 5.5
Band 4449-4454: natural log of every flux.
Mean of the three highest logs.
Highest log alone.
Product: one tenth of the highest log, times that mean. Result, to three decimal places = 0.680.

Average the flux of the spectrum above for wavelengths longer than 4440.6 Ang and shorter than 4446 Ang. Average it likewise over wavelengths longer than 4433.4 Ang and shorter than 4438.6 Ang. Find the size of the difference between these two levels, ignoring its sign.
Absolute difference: 1.9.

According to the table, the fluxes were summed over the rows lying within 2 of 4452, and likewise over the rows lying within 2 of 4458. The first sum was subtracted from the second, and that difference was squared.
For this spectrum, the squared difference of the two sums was 20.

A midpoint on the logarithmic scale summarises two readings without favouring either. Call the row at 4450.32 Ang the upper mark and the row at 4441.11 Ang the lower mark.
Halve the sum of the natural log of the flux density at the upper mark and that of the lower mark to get 2.60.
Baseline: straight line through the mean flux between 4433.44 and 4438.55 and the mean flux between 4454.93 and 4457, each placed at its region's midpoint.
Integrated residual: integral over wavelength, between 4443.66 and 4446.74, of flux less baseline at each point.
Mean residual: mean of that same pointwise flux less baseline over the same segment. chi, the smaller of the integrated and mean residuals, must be 1.7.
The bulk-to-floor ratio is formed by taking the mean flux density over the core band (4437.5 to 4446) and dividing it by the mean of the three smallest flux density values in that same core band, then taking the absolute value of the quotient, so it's 1.05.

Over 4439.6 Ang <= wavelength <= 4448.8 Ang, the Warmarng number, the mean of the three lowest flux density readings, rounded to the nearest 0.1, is 12.9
